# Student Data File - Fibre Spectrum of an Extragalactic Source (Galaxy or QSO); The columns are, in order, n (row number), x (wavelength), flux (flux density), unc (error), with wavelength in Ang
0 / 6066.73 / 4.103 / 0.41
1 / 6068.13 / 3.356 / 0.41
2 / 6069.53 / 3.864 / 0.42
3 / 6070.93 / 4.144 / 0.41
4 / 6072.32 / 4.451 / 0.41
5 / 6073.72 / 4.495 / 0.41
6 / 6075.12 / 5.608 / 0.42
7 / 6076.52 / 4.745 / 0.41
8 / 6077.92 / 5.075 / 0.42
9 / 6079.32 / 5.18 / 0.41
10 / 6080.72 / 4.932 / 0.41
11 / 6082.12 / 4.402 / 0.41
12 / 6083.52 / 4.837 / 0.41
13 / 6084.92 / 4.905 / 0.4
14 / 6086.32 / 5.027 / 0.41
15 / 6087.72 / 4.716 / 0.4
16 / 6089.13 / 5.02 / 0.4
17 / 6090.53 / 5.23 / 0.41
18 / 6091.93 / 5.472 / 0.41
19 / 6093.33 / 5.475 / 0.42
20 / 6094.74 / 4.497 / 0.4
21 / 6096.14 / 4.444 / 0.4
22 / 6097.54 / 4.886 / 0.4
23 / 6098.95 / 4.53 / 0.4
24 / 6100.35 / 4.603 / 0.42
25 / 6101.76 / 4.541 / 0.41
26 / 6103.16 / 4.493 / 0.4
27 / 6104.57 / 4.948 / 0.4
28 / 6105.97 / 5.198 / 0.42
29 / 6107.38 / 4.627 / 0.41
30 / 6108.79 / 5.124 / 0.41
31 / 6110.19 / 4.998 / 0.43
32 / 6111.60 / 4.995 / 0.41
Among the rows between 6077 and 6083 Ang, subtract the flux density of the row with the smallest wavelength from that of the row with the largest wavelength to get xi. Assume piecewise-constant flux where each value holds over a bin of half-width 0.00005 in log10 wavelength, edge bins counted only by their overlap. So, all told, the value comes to -0.7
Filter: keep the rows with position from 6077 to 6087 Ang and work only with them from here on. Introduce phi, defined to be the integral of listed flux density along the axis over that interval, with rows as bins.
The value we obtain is 49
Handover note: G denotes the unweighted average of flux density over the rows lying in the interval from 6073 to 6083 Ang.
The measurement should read 4.92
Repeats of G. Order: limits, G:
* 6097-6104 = 4.61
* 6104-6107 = 5.07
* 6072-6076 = 4.85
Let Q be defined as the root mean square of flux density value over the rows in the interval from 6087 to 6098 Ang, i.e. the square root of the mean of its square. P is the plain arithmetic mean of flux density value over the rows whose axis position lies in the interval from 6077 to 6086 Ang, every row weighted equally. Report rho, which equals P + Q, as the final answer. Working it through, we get 9.9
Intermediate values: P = 4.9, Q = 4.98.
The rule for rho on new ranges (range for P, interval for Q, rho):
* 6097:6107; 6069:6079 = 9.4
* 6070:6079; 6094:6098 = 9.4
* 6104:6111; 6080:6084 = 9.7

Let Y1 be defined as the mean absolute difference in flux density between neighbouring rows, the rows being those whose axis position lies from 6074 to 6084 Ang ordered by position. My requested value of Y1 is 0.42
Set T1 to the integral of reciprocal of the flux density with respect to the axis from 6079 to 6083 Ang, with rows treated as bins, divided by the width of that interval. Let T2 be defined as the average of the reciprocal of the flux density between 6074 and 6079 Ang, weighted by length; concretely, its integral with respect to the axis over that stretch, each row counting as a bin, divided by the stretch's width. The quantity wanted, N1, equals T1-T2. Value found 0.012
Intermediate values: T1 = 0.209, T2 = 0.197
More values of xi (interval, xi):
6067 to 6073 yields 1.1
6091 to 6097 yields -1.0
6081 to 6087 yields 0.6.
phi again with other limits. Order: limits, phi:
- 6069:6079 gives 47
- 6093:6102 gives 42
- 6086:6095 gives 46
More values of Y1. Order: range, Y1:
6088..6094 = 0.15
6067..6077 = 0.52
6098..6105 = 0.16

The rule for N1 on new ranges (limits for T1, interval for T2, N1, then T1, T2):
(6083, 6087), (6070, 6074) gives -0.029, 0.203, 0.232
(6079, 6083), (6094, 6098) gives -0.009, 0.209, 0.218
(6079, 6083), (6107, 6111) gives 0.006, 0.209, 0.203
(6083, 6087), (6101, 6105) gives -0.012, 0.203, 0.216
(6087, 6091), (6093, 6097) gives -0.011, 0.201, 0.212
